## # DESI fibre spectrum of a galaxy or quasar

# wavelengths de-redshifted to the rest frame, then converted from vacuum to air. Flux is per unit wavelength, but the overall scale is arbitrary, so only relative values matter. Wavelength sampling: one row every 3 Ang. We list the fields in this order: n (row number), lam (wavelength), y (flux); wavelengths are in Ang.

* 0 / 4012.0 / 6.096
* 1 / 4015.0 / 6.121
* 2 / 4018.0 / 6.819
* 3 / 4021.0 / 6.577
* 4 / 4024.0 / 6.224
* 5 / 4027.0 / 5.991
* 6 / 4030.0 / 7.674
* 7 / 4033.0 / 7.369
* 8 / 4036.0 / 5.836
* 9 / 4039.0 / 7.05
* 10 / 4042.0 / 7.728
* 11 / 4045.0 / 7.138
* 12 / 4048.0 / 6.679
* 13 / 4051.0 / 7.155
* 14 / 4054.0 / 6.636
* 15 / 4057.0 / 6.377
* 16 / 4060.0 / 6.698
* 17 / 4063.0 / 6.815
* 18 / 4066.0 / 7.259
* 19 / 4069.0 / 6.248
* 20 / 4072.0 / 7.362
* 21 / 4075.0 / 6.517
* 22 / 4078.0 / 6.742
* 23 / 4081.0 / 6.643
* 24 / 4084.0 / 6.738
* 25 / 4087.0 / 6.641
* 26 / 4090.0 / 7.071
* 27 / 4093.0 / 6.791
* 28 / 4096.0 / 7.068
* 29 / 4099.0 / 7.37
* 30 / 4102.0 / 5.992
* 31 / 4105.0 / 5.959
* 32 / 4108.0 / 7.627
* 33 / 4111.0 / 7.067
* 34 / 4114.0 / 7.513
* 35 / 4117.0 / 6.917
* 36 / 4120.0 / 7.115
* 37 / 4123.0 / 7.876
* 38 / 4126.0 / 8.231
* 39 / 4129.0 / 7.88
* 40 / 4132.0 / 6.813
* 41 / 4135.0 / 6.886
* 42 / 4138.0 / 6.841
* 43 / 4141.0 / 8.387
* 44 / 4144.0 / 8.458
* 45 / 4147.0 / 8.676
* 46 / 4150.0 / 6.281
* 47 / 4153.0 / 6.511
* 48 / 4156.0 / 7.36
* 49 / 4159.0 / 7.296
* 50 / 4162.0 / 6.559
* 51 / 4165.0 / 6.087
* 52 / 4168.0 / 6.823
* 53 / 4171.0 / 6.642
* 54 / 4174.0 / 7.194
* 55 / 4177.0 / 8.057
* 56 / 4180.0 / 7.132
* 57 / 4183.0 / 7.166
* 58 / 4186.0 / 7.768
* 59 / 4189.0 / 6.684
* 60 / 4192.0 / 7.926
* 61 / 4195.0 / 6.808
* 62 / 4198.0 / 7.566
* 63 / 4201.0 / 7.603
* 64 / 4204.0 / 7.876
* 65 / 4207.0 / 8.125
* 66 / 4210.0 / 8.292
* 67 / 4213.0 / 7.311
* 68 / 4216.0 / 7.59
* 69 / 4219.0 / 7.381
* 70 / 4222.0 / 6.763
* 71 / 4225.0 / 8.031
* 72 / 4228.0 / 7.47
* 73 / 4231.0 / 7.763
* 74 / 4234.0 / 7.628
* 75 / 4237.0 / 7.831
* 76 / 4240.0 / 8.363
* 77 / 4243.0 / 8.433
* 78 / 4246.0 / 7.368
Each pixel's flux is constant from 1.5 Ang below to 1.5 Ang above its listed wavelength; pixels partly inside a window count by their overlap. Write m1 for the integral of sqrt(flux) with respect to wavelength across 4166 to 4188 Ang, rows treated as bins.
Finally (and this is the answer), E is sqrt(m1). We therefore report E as 7.7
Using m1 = 59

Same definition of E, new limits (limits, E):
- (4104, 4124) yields 7.3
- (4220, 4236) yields 6.6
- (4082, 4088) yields 3.9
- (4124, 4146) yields 7.8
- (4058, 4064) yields 3.9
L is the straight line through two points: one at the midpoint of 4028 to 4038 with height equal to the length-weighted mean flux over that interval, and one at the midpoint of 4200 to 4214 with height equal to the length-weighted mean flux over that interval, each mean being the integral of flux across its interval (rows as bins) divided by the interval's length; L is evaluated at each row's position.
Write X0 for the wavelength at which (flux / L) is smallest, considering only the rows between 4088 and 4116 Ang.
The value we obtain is 4105.0 Ang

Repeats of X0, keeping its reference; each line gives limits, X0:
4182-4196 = 4189.0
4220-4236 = 4222.0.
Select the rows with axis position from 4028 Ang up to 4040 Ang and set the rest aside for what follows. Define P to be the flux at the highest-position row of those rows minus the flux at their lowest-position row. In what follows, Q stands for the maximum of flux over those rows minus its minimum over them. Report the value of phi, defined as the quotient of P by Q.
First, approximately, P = -0.6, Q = 1.8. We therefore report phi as -0.34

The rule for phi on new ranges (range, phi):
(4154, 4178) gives 0.35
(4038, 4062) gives -0.26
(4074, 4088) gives 0.55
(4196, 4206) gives 1.00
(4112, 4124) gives 0.38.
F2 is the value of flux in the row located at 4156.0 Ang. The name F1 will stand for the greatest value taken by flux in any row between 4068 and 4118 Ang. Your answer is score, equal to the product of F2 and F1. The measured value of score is 56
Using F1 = 7.627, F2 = 7.36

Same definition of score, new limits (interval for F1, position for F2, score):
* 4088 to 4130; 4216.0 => 62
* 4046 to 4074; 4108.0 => 56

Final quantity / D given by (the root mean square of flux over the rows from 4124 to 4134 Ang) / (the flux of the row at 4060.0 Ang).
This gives 1.14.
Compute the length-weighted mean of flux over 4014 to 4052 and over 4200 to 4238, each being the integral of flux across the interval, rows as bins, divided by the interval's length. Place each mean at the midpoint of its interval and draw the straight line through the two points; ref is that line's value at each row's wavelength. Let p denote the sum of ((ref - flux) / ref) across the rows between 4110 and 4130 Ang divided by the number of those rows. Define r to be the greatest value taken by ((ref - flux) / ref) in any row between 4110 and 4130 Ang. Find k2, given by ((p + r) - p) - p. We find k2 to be 0.08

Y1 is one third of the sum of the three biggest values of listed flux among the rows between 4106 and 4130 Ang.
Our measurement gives 8.00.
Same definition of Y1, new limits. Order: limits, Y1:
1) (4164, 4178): 7.36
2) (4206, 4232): 8.15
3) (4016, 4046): 7.59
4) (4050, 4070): 7.08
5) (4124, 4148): 8.51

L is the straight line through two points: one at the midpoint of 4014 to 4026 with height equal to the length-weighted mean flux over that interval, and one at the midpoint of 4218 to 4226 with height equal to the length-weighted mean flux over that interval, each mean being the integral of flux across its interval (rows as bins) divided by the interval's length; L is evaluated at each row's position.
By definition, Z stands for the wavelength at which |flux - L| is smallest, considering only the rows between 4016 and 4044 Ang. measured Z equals 4021.0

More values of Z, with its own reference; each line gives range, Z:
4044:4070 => 4054.0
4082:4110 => 4084.0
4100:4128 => 4117.0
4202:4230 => 4213.0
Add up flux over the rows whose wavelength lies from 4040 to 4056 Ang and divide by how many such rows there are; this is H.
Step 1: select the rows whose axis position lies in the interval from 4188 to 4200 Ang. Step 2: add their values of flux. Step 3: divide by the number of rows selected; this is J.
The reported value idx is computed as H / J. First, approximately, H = 7.1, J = 7.25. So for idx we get 0.98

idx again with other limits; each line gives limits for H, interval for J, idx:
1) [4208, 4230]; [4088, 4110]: 1.10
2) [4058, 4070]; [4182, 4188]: 0.90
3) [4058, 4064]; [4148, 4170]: 1.01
